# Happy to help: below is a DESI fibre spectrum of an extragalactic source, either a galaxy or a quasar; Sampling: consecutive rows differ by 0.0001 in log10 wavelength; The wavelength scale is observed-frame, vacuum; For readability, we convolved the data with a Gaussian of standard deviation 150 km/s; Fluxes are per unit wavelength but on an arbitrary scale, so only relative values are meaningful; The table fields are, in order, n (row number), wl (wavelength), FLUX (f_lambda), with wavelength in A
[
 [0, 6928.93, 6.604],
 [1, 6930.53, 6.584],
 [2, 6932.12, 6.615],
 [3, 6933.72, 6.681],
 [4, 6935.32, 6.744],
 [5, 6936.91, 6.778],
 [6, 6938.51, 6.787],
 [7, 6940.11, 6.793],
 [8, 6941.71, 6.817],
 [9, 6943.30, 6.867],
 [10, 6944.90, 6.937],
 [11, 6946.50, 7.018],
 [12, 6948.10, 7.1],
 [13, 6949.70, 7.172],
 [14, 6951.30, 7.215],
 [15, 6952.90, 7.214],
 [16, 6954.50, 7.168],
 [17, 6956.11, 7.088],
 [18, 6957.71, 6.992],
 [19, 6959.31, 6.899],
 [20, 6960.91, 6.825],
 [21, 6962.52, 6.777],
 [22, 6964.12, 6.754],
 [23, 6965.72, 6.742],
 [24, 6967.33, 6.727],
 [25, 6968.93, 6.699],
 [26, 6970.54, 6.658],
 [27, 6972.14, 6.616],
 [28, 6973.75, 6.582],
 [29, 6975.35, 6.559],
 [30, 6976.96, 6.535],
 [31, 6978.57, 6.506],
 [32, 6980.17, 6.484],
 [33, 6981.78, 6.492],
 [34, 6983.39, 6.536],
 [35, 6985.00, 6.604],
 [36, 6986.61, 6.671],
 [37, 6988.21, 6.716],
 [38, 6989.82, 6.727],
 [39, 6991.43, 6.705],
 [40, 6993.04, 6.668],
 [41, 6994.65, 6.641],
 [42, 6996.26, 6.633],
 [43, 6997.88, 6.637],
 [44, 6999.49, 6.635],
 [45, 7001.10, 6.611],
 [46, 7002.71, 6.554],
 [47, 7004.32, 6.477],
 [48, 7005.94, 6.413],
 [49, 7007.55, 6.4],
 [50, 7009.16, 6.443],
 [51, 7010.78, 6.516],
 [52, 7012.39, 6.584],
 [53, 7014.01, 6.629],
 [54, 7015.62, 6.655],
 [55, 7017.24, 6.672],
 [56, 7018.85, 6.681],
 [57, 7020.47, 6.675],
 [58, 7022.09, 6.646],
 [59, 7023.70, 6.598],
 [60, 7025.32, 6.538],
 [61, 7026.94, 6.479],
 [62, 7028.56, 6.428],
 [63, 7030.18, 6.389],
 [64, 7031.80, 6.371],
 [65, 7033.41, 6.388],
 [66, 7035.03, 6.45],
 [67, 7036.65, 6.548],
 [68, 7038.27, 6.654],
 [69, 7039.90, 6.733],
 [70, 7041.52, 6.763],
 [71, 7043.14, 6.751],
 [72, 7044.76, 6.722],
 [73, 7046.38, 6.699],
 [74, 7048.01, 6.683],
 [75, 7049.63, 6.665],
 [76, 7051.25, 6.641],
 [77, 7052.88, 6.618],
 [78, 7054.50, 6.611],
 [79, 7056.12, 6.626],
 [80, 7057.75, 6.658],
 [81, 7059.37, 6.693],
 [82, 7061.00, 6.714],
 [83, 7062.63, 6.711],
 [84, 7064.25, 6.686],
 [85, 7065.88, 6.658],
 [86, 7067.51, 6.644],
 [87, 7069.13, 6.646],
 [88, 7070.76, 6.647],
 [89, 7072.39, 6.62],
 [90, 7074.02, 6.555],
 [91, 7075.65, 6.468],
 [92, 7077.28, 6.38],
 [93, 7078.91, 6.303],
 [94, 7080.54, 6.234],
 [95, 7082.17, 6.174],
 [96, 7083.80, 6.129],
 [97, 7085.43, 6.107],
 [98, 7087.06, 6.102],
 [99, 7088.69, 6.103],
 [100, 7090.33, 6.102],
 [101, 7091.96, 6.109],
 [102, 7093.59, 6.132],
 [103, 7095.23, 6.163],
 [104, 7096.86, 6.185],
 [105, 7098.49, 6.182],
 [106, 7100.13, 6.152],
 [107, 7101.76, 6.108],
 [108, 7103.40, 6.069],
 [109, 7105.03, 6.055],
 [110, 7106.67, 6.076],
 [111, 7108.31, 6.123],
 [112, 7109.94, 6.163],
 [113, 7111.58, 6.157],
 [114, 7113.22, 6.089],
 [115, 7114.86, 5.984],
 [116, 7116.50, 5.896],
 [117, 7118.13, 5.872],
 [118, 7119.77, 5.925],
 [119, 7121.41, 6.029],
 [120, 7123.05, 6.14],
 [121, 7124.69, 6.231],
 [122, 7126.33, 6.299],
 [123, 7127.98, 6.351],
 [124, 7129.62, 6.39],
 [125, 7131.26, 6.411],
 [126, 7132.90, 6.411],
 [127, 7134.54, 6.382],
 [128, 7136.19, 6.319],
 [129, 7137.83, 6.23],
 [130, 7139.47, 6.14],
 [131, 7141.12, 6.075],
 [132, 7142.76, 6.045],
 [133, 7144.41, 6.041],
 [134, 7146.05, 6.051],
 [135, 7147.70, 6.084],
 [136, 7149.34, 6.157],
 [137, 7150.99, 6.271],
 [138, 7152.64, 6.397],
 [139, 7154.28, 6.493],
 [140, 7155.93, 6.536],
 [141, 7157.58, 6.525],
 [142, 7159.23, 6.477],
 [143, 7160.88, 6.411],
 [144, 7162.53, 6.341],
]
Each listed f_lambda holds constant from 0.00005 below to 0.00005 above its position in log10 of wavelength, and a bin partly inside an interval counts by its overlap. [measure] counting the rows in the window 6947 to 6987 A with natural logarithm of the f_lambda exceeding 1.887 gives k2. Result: 18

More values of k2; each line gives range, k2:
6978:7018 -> 14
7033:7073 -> 22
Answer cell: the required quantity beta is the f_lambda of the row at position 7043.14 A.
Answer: 6.751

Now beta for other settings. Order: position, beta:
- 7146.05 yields 6.051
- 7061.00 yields 6.714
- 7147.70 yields 6.084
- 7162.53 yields 6.341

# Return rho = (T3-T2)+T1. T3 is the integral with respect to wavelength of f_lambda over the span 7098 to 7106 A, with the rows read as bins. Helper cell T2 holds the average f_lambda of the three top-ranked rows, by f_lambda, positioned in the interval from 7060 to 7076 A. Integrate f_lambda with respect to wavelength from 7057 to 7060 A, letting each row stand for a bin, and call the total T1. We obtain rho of 62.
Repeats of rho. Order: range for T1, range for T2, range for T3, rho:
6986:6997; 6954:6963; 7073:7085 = 142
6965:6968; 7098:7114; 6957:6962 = 48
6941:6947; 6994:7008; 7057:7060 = 55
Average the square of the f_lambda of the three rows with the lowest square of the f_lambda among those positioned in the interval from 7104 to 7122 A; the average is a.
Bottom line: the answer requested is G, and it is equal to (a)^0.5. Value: 5.9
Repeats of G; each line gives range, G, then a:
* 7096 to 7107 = 6.1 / 37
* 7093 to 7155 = 5.9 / 35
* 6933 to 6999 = 6.5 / 42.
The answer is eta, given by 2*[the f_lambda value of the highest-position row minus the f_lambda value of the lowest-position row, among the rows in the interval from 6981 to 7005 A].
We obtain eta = 0.0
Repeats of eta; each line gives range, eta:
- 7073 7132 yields -0.3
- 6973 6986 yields 0.0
